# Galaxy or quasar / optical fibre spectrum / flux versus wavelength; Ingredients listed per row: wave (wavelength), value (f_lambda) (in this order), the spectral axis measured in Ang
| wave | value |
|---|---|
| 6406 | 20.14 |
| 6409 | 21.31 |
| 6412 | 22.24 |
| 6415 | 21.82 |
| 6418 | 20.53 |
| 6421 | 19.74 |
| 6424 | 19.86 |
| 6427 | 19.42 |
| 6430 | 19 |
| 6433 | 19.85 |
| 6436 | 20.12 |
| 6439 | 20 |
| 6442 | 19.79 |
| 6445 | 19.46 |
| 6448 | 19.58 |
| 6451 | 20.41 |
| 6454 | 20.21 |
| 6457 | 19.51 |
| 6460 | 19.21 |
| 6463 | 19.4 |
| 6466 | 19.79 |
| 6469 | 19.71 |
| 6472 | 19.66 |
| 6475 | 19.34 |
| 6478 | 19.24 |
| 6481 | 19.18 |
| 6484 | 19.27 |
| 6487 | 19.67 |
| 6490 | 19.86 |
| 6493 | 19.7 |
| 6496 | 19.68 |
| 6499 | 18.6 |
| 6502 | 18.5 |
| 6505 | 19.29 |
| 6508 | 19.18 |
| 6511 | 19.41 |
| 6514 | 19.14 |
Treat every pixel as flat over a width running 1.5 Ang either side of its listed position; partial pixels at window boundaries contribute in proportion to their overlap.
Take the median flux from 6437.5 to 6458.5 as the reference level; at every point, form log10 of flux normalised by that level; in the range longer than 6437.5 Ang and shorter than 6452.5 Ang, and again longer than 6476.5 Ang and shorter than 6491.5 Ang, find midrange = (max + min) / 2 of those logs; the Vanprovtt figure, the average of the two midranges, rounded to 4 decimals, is -0.0015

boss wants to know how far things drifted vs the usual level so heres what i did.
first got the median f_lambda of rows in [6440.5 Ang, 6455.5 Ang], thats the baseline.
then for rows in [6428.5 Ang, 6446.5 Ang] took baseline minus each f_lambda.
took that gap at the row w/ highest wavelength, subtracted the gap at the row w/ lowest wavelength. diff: -0.5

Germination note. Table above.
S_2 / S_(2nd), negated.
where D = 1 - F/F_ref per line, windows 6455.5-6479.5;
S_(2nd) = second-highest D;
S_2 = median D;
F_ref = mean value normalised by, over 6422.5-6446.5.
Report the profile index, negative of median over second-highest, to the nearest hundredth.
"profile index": -0.52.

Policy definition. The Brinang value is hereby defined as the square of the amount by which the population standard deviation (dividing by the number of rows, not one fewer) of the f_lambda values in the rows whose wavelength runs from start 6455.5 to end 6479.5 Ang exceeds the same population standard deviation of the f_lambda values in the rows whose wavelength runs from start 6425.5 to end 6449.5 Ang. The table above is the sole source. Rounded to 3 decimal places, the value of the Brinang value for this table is 0.018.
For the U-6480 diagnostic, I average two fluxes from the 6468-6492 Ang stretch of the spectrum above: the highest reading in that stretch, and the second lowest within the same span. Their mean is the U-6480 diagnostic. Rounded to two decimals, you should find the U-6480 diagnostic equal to 19.55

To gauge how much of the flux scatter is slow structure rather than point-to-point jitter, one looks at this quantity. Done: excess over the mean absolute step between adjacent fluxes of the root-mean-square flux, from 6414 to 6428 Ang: 19.63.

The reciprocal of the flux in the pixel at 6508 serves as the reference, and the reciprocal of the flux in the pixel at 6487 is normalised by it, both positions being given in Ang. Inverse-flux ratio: 0.98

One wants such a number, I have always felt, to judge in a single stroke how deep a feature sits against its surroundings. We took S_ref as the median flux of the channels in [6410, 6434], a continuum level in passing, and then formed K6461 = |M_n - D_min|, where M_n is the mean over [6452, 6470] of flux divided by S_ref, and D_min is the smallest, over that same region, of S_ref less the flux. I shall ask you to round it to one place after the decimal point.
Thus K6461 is 1.3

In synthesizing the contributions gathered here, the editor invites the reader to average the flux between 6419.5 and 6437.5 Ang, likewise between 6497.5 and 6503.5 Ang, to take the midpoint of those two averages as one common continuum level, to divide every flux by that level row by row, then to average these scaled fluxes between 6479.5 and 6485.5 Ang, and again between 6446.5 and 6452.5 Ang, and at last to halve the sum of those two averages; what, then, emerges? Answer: 1.03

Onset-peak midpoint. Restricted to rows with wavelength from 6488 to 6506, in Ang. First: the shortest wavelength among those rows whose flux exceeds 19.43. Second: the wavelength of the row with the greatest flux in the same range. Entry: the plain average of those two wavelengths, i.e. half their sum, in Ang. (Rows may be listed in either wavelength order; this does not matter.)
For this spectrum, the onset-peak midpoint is 6490.0 Ang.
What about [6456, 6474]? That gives 6461.5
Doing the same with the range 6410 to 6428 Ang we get 6412.0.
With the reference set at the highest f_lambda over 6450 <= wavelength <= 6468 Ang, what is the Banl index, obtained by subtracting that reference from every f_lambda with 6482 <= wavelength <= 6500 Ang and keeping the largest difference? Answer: -0.55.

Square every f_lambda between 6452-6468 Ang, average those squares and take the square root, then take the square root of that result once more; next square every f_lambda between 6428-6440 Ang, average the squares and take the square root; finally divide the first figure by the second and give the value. 0.224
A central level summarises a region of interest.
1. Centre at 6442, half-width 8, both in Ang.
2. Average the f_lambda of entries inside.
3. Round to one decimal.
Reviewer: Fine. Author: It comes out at 19.8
